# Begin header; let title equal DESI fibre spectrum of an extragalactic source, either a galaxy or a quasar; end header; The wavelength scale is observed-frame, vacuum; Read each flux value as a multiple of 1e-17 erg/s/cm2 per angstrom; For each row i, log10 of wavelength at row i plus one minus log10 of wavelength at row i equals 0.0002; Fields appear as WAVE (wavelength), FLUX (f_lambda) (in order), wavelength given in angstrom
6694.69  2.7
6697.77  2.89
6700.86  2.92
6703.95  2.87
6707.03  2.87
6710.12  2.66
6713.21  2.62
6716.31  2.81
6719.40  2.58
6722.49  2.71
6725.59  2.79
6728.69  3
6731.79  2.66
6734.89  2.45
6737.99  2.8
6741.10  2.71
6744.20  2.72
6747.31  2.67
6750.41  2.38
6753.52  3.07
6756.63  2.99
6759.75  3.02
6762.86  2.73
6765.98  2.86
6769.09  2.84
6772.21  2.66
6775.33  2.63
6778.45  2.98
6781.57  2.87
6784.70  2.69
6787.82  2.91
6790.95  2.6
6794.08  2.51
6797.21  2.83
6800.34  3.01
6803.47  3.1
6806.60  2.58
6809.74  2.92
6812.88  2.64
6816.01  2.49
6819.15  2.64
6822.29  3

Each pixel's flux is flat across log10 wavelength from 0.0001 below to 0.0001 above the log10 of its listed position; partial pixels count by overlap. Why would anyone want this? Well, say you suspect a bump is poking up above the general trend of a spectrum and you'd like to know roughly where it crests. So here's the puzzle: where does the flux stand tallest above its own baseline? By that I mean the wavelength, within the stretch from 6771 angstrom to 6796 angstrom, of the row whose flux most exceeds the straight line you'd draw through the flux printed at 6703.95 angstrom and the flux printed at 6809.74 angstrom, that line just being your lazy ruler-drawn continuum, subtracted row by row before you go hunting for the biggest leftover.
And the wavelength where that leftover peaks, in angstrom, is 6778.45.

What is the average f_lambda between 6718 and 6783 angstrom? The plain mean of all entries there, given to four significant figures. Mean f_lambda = 2.768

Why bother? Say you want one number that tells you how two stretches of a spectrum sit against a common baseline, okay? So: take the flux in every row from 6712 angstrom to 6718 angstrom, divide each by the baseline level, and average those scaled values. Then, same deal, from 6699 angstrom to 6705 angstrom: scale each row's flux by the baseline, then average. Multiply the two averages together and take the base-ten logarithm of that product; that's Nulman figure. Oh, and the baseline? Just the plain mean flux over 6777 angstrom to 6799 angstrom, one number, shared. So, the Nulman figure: 0.010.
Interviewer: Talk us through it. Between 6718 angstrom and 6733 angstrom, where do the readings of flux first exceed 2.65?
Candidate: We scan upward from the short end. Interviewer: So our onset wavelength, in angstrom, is 6722.49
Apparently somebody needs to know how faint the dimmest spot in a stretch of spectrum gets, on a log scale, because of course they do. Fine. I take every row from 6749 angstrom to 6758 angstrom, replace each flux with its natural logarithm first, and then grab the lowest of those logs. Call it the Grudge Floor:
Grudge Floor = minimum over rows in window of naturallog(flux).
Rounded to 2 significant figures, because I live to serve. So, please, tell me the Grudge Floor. 0.87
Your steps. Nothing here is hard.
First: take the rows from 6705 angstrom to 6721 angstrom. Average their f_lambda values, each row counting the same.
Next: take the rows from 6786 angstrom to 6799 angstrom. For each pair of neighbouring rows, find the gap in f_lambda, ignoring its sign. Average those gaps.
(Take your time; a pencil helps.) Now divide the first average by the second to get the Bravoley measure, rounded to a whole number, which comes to 11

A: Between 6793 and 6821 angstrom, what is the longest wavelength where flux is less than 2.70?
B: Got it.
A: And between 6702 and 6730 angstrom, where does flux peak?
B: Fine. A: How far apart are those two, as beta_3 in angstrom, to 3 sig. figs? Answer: 90.5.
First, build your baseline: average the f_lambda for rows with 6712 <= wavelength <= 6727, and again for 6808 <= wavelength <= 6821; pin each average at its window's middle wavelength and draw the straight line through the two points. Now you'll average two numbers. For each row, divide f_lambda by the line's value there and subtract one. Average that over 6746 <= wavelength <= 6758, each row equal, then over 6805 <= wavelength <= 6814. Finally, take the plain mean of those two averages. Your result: 0.023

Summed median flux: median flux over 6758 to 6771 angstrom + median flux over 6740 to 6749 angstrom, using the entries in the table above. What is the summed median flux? 5.56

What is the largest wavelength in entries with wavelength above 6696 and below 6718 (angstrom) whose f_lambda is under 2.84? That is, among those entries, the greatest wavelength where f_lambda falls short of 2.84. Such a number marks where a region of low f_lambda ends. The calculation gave 6716.31 angstrom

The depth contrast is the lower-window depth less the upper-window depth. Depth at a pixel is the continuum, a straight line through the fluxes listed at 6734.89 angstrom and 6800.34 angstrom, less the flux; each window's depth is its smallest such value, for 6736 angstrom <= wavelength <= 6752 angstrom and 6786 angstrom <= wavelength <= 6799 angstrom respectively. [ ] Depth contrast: -0.316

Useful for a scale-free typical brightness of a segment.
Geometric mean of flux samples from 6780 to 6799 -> 2.73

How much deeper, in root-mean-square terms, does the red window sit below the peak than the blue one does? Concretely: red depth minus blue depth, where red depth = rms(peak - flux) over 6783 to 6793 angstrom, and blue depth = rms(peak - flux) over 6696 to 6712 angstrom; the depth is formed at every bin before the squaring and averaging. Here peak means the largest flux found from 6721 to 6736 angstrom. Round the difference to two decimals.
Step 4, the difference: 0.11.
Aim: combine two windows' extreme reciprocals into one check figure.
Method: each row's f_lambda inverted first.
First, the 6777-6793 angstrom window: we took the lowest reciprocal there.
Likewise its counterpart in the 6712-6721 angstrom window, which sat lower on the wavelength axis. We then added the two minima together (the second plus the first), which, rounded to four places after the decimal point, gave 0.6914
